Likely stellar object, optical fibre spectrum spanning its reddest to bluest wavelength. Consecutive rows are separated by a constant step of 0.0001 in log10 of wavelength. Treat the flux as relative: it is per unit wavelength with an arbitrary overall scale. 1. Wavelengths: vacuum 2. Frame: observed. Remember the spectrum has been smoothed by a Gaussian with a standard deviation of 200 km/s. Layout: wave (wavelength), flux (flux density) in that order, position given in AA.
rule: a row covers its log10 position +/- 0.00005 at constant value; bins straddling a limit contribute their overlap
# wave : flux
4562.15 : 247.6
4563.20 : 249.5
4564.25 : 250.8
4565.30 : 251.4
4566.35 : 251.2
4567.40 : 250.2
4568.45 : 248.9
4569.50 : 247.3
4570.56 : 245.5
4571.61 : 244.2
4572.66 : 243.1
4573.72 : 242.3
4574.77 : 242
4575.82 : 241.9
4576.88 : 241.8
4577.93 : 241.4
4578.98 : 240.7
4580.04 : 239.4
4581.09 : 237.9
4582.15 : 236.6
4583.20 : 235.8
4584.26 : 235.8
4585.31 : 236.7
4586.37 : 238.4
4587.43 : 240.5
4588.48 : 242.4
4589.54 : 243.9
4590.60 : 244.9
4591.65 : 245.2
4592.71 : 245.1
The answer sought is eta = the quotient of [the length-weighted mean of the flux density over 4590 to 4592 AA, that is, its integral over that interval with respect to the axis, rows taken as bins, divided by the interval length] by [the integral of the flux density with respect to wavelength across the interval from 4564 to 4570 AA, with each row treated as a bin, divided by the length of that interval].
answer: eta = 0.98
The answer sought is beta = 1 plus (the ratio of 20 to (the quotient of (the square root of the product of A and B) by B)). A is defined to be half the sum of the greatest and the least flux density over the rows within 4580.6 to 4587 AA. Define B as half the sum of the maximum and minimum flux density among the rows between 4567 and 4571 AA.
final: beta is 21.4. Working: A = 237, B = 248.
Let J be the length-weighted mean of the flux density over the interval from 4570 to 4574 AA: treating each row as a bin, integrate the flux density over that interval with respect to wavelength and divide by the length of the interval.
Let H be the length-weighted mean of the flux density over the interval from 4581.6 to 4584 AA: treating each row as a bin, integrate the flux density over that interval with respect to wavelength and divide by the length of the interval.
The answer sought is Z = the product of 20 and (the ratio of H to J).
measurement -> 19.4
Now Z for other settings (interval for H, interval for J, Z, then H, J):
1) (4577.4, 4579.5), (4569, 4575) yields 19.8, 242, 244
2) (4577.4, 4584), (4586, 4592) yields 19.7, 239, 243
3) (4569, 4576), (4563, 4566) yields 19.4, 244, 251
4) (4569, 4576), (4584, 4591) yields 20.3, 244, 240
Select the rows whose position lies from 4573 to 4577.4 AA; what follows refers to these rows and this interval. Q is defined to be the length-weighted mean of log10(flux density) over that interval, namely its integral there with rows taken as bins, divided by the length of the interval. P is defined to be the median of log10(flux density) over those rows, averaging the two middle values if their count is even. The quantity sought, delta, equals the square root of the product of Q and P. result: 2.38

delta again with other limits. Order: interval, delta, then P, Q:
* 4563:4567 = 2.40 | 2.40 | 2.40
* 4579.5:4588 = 2.38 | 2.38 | 2.38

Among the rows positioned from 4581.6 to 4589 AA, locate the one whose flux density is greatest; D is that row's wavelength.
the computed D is 4588.48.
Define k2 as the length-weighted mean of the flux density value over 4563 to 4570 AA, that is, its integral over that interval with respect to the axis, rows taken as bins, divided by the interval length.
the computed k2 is 250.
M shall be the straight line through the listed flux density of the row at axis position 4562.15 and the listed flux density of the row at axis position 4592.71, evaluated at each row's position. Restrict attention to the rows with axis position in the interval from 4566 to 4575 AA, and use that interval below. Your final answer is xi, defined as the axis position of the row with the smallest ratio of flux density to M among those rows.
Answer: 4574.77 AA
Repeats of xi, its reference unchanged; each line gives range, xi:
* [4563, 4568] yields 4563.20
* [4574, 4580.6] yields 4580.04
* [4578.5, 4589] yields 4583.20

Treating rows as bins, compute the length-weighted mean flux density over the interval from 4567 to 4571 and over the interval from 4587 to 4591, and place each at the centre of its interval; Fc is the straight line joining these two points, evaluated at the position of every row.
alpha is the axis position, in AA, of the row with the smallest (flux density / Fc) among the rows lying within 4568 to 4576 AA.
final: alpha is 4574.77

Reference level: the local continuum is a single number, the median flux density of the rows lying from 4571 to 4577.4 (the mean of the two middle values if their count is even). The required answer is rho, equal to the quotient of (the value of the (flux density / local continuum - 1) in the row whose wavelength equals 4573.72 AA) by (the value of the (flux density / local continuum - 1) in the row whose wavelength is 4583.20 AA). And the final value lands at 0.0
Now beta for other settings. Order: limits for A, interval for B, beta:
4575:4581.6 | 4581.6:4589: 21.0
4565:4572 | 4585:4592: 20.7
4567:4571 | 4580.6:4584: 20.6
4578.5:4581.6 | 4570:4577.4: 21.2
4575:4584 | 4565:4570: 21.4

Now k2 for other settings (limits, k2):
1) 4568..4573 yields 246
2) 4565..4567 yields 252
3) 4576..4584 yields 239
